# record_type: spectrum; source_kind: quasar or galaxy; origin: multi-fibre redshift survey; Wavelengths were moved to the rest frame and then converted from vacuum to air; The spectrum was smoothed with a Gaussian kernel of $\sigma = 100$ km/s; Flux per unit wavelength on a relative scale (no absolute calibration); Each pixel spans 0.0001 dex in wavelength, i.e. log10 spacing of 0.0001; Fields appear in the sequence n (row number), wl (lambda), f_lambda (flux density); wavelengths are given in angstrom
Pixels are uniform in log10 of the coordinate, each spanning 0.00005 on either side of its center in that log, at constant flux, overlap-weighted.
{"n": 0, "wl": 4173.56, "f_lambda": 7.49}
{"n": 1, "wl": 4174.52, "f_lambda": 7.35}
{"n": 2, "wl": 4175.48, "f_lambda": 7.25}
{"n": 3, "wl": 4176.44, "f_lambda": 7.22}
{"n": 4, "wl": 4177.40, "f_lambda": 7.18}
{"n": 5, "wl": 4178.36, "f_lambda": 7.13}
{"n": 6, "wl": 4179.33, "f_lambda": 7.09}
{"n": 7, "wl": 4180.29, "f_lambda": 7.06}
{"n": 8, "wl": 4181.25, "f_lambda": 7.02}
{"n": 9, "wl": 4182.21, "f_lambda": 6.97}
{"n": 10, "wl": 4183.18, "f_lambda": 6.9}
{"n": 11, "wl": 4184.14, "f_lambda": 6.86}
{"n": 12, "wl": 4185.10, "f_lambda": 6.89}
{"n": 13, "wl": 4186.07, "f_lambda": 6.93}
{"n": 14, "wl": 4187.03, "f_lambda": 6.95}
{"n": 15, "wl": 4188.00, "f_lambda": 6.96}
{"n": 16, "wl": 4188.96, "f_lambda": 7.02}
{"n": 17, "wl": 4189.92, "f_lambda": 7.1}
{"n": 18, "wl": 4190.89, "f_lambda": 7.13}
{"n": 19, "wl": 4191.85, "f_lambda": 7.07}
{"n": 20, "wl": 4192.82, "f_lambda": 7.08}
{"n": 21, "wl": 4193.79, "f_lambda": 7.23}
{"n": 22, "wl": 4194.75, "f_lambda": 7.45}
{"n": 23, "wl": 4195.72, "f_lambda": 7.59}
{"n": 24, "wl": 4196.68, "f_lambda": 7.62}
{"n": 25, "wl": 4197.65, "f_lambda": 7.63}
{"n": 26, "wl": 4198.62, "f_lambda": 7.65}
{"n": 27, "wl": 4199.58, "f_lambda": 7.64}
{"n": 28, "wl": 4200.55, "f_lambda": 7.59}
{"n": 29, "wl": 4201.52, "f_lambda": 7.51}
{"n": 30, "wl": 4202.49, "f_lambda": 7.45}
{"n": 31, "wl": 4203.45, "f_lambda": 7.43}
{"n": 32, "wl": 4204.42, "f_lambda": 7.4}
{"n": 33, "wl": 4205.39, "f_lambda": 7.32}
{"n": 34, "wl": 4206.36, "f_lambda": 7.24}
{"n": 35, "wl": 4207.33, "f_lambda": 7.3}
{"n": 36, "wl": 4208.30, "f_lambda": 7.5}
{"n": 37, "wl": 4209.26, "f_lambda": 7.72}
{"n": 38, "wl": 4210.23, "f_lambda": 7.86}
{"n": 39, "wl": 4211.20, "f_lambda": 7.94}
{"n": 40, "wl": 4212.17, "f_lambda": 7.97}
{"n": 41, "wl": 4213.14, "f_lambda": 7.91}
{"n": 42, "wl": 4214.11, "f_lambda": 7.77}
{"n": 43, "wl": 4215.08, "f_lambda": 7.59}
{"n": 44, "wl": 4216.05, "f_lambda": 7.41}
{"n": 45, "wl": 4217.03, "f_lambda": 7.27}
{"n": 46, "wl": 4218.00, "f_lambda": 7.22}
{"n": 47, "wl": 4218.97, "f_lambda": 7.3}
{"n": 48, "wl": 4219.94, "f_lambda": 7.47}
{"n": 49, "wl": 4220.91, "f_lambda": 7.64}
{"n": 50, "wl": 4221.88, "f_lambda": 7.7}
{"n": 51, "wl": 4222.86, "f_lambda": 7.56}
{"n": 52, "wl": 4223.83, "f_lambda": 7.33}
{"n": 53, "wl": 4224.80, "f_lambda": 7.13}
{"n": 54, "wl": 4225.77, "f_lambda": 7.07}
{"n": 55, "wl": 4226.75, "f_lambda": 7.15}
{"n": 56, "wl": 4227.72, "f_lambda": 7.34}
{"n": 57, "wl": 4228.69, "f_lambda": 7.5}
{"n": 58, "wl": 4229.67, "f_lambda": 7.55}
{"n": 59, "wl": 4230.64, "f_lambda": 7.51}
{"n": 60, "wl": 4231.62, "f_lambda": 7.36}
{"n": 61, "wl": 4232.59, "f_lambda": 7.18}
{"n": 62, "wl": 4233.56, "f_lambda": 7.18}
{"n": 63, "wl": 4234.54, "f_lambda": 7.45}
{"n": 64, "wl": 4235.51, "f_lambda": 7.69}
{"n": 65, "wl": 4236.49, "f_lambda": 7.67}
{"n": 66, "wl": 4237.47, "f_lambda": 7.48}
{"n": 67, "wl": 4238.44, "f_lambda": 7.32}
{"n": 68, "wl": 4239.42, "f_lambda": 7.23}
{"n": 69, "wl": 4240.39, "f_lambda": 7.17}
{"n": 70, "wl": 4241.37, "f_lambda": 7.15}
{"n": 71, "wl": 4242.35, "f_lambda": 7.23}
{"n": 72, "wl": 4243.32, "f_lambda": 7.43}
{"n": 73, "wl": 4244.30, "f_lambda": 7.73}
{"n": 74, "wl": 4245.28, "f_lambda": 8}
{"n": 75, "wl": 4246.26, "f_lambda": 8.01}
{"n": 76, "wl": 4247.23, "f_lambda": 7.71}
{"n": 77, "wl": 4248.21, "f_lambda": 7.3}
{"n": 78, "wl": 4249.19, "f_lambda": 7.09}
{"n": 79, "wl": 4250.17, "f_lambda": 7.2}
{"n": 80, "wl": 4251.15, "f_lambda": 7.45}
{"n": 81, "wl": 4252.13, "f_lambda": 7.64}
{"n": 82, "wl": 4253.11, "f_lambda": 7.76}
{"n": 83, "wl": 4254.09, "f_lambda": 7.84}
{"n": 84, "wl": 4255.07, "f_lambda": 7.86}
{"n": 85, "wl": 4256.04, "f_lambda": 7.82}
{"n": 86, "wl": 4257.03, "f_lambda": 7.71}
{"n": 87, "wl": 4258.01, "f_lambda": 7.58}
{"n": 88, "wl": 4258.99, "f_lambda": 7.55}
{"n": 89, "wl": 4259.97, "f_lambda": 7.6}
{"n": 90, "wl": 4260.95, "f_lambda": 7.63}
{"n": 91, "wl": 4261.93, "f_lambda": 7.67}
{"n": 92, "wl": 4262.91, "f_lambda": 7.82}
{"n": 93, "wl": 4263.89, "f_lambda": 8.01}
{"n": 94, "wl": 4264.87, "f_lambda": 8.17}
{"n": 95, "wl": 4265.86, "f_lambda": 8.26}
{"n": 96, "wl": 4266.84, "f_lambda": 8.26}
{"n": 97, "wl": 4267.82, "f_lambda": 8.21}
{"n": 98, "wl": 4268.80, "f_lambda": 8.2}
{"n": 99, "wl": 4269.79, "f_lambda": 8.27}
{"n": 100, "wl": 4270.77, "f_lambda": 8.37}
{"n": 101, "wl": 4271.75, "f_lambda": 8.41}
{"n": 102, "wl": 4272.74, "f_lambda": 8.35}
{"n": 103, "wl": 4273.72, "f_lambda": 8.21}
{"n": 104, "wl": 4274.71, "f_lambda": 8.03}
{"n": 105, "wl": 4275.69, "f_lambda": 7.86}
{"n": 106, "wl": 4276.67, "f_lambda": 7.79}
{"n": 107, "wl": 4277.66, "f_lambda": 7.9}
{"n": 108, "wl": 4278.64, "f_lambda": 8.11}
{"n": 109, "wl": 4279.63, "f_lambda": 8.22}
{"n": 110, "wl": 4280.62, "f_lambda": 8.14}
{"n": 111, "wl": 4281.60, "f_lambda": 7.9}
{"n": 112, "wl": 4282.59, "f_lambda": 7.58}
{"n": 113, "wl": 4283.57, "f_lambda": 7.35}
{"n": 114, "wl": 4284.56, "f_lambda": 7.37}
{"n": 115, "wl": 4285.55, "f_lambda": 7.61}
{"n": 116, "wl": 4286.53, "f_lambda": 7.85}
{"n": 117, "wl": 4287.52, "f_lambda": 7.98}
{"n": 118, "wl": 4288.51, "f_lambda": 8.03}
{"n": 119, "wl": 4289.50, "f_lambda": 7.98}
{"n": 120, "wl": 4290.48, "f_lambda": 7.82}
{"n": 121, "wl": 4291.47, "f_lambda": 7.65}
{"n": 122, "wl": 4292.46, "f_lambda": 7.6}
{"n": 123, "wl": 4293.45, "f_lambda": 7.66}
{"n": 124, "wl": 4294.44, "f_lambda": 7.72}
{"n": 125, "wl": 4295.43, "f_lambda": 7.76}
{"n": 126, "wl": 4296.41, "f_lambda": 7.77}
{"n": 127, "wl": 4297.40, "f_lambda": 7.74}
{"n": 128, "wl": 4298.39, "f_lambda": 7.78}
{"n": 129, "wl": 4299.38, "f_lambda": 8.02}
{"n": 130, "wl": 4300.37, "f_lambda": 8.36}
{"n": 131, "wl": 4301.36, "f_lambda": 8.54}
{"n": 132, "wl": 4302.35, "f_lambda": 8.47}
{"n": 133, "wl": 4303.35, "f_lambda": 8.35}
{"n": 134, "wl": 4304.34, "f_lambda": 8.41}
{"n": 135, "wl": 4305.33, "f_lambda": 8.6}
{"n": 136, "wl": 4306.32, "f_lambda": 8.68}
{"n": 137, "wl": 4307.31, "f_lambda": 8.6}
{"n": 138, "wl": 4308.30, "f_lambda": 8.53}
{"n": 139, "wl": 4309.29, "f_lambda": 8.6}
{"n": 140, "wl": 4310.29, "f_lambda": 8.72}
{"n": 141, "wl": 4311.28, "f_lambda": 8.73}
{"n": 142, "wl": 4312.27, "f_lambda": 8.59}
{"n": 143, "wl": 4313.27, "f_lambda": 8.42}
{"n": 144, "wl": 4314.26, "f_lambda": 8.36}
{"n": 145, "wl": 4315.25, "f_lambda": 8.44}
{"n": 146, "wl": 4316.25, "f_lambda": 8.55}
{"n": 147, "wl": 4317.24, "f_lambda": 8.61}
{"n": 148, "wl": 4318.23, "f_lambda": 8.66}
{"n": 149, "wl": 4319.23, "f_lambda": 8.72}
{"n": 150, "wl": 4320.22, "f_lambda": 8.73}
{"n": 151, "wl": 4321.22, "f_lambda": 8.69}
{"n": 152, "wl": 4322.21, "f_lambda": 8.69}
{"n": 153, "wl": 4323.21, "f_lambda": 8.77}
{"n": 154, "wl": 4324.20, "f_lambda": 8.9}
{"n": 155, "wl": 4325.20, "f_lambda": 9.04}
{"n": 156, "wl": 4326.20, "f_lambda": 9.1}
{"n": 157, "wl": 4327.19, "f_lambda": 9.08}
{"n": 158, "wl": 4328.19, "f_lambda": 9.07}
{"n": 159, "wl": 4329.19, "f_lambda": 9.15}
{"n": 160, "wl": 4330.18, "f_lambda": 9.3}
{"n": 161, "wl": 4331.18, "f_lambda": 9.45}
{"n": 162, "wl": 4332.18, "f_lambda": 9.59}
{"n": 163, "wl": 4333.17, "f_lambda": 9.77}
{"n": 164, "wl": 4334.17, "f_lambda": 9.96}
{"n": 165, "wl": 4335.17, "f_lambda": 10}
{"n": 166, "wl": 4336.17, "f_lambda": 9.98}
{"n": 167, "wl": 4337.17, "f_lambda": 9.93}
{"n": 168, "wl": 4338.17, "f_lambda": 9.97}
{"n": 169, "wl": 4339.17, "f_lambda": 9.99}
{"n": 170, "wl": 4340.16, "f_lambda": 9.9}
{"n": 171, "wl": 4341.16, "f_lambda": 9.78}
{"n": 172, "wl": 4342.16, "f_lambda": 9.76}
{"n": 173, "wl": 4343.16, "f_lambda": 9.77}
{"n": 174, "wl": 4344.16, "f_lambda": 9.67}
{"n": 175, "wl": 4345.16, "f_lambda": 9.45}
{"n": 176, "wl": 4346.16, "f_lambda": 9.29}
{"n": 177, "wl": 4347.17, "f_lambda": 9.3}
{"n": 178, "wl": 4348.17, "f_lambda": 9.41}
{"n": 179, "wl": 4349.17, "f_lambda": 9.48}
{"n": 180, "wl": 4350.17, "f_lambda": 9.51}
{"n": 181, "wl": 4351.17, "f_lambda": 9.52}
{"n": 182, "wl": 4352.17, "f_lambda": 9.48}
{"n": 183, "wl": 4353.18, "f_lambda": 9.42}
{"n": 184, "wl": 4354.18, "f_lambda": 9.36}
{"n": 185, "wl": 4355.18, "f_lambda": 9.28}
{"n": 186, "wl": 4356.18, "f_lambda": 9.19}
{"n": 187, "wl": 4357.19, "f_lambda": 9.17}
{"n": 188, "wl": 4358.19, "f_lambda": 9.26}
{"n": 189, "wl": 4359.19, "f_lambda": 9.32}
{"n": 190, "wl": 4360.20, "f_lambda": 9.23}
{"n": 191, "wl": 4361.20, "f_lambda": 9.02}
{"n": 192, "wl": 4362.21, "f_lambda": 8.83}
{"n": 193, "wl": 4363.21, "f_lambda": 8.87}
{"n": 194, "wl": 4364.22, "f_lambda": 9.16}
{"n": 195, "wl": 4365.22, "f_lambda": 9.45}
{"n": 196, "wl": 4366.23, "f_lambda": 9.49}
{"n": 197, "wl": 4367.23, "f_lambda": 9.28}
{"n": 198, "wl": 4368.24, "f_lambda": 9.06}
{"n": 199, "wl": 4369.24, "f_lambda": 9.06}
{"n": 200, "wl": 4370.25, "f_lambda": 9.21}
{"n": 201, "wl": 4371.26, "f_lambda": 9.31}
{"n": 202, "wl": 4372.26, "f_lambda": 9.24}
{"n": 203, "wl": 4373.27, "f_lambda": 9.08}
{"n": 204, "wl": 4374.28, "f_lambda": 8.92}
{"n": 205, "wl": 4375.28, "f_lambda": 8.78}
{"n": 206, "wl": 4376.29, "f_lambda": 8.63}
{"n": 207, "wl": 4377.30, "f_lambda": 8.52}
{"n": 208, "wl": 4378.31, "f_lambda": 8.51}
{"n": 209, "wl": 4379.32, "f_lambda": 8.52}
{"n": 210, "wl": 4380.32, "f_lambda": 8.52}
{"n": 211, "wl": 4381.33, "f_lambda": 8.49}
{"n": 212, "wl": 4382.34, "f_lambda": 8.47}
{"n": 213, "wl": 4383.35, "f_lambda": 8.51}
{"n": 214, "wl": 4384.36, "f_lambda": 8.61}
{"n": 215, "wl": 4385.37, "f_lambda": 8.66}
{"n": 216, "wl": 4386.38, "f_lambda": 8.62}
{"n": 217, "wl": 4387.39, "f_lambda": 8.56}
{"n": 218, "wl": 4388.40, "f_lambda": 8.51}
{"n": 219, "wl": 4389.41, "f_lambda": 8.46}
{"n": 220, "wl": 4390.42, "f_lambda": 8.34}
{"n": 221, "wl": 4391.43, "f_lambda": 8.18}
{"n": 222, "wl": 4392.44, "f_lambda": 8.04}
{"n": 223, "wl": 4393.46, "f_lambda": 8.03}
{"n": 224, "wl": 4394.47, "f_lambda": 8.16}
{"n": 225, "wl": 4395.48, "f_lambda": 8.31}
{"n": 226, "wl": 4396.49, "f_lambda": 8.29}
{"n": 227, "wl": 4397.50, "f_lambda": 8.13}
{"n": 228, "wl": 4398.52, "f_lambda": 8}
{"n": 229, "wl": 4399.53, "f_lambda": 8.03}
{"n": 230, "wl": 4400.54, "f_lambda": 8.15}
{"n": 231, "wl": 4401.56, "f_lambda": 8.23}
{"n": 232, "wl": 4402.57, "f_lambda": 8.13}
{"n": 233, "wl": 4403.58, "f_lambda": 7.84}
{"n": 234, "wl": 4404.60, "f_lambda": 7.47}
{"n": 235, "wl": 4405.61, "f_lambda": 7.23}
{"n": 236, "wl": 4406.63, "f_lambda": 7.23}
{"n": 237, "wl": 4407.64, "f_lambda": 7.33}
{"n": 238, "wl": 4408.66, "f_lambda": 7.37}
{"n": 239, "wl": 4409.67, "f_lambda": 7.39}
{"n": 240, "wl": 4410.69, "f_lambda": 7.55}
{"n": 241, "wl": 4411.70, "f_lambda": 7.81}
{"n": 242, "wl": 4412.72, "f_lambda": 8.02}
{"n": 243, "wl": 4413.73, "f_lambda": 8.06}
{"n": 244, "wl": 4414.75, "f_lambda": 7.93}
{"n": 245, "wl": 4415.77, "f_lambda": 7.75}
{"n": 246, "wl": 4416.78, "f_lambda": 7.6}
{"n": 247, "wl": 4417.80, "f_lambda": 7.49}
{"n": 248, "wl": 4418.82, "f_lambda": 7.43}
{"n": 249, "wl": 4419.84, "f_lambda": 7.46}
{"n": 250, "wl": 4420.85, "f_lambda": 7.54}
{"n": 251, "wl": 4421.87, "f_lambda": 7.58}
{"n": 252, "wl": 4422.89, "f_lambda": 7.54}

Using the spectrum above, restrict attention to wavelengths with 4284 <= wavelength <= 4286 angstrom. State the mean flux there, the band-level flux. 7.5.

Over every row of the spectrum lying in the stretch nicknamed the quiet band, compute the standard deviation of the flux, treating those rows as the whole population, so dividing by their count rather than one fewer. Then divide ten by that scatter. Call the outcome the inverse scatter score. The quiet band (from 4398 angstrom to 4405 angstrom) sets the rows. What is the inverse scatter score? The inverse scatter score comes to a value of 42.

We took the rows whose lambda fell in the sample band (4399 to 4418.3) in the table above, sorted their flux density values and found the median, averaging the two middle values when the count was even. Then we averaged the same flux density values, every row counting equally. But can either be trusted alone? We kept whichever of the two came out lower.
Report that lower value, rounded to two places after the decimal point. 7.72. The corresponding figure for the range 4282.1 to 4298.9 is 7.72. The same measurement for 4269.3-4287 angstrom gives 7.96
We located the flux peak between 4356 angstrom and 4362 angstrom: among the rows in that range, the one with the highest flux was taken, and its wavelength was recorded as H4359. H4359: 4359.19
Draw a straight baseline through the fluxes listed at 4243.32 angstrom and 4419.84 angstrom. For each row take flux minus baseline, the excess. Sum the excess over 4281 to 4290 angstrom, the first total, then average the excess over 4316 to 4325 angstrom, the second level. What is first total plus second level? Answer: 4.0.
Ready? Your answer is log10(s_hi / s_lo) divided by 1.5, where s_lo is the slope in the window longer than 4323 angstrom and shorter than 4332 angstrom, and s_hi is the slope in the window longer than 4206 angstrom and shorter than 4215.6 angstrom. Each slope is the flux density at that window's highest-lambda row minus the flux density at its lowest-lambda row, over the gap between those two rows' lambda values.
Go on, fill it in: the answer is -0.22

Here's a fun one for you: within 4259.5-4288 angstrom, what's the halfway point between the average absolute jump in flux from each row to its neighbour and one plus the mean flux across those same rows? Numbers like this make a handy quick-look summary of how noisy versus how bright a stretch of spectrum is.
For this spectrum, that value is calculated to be 4.55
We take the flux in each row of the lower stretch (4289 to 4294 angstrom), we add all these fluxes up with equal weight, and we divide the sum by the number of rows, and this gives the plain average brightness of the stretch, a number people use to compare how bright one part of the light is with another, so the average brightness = 7.74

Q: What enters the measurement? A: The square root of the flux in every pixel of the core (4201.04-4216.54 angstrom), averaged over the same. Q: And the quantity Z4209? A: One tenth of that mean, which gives 0.275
